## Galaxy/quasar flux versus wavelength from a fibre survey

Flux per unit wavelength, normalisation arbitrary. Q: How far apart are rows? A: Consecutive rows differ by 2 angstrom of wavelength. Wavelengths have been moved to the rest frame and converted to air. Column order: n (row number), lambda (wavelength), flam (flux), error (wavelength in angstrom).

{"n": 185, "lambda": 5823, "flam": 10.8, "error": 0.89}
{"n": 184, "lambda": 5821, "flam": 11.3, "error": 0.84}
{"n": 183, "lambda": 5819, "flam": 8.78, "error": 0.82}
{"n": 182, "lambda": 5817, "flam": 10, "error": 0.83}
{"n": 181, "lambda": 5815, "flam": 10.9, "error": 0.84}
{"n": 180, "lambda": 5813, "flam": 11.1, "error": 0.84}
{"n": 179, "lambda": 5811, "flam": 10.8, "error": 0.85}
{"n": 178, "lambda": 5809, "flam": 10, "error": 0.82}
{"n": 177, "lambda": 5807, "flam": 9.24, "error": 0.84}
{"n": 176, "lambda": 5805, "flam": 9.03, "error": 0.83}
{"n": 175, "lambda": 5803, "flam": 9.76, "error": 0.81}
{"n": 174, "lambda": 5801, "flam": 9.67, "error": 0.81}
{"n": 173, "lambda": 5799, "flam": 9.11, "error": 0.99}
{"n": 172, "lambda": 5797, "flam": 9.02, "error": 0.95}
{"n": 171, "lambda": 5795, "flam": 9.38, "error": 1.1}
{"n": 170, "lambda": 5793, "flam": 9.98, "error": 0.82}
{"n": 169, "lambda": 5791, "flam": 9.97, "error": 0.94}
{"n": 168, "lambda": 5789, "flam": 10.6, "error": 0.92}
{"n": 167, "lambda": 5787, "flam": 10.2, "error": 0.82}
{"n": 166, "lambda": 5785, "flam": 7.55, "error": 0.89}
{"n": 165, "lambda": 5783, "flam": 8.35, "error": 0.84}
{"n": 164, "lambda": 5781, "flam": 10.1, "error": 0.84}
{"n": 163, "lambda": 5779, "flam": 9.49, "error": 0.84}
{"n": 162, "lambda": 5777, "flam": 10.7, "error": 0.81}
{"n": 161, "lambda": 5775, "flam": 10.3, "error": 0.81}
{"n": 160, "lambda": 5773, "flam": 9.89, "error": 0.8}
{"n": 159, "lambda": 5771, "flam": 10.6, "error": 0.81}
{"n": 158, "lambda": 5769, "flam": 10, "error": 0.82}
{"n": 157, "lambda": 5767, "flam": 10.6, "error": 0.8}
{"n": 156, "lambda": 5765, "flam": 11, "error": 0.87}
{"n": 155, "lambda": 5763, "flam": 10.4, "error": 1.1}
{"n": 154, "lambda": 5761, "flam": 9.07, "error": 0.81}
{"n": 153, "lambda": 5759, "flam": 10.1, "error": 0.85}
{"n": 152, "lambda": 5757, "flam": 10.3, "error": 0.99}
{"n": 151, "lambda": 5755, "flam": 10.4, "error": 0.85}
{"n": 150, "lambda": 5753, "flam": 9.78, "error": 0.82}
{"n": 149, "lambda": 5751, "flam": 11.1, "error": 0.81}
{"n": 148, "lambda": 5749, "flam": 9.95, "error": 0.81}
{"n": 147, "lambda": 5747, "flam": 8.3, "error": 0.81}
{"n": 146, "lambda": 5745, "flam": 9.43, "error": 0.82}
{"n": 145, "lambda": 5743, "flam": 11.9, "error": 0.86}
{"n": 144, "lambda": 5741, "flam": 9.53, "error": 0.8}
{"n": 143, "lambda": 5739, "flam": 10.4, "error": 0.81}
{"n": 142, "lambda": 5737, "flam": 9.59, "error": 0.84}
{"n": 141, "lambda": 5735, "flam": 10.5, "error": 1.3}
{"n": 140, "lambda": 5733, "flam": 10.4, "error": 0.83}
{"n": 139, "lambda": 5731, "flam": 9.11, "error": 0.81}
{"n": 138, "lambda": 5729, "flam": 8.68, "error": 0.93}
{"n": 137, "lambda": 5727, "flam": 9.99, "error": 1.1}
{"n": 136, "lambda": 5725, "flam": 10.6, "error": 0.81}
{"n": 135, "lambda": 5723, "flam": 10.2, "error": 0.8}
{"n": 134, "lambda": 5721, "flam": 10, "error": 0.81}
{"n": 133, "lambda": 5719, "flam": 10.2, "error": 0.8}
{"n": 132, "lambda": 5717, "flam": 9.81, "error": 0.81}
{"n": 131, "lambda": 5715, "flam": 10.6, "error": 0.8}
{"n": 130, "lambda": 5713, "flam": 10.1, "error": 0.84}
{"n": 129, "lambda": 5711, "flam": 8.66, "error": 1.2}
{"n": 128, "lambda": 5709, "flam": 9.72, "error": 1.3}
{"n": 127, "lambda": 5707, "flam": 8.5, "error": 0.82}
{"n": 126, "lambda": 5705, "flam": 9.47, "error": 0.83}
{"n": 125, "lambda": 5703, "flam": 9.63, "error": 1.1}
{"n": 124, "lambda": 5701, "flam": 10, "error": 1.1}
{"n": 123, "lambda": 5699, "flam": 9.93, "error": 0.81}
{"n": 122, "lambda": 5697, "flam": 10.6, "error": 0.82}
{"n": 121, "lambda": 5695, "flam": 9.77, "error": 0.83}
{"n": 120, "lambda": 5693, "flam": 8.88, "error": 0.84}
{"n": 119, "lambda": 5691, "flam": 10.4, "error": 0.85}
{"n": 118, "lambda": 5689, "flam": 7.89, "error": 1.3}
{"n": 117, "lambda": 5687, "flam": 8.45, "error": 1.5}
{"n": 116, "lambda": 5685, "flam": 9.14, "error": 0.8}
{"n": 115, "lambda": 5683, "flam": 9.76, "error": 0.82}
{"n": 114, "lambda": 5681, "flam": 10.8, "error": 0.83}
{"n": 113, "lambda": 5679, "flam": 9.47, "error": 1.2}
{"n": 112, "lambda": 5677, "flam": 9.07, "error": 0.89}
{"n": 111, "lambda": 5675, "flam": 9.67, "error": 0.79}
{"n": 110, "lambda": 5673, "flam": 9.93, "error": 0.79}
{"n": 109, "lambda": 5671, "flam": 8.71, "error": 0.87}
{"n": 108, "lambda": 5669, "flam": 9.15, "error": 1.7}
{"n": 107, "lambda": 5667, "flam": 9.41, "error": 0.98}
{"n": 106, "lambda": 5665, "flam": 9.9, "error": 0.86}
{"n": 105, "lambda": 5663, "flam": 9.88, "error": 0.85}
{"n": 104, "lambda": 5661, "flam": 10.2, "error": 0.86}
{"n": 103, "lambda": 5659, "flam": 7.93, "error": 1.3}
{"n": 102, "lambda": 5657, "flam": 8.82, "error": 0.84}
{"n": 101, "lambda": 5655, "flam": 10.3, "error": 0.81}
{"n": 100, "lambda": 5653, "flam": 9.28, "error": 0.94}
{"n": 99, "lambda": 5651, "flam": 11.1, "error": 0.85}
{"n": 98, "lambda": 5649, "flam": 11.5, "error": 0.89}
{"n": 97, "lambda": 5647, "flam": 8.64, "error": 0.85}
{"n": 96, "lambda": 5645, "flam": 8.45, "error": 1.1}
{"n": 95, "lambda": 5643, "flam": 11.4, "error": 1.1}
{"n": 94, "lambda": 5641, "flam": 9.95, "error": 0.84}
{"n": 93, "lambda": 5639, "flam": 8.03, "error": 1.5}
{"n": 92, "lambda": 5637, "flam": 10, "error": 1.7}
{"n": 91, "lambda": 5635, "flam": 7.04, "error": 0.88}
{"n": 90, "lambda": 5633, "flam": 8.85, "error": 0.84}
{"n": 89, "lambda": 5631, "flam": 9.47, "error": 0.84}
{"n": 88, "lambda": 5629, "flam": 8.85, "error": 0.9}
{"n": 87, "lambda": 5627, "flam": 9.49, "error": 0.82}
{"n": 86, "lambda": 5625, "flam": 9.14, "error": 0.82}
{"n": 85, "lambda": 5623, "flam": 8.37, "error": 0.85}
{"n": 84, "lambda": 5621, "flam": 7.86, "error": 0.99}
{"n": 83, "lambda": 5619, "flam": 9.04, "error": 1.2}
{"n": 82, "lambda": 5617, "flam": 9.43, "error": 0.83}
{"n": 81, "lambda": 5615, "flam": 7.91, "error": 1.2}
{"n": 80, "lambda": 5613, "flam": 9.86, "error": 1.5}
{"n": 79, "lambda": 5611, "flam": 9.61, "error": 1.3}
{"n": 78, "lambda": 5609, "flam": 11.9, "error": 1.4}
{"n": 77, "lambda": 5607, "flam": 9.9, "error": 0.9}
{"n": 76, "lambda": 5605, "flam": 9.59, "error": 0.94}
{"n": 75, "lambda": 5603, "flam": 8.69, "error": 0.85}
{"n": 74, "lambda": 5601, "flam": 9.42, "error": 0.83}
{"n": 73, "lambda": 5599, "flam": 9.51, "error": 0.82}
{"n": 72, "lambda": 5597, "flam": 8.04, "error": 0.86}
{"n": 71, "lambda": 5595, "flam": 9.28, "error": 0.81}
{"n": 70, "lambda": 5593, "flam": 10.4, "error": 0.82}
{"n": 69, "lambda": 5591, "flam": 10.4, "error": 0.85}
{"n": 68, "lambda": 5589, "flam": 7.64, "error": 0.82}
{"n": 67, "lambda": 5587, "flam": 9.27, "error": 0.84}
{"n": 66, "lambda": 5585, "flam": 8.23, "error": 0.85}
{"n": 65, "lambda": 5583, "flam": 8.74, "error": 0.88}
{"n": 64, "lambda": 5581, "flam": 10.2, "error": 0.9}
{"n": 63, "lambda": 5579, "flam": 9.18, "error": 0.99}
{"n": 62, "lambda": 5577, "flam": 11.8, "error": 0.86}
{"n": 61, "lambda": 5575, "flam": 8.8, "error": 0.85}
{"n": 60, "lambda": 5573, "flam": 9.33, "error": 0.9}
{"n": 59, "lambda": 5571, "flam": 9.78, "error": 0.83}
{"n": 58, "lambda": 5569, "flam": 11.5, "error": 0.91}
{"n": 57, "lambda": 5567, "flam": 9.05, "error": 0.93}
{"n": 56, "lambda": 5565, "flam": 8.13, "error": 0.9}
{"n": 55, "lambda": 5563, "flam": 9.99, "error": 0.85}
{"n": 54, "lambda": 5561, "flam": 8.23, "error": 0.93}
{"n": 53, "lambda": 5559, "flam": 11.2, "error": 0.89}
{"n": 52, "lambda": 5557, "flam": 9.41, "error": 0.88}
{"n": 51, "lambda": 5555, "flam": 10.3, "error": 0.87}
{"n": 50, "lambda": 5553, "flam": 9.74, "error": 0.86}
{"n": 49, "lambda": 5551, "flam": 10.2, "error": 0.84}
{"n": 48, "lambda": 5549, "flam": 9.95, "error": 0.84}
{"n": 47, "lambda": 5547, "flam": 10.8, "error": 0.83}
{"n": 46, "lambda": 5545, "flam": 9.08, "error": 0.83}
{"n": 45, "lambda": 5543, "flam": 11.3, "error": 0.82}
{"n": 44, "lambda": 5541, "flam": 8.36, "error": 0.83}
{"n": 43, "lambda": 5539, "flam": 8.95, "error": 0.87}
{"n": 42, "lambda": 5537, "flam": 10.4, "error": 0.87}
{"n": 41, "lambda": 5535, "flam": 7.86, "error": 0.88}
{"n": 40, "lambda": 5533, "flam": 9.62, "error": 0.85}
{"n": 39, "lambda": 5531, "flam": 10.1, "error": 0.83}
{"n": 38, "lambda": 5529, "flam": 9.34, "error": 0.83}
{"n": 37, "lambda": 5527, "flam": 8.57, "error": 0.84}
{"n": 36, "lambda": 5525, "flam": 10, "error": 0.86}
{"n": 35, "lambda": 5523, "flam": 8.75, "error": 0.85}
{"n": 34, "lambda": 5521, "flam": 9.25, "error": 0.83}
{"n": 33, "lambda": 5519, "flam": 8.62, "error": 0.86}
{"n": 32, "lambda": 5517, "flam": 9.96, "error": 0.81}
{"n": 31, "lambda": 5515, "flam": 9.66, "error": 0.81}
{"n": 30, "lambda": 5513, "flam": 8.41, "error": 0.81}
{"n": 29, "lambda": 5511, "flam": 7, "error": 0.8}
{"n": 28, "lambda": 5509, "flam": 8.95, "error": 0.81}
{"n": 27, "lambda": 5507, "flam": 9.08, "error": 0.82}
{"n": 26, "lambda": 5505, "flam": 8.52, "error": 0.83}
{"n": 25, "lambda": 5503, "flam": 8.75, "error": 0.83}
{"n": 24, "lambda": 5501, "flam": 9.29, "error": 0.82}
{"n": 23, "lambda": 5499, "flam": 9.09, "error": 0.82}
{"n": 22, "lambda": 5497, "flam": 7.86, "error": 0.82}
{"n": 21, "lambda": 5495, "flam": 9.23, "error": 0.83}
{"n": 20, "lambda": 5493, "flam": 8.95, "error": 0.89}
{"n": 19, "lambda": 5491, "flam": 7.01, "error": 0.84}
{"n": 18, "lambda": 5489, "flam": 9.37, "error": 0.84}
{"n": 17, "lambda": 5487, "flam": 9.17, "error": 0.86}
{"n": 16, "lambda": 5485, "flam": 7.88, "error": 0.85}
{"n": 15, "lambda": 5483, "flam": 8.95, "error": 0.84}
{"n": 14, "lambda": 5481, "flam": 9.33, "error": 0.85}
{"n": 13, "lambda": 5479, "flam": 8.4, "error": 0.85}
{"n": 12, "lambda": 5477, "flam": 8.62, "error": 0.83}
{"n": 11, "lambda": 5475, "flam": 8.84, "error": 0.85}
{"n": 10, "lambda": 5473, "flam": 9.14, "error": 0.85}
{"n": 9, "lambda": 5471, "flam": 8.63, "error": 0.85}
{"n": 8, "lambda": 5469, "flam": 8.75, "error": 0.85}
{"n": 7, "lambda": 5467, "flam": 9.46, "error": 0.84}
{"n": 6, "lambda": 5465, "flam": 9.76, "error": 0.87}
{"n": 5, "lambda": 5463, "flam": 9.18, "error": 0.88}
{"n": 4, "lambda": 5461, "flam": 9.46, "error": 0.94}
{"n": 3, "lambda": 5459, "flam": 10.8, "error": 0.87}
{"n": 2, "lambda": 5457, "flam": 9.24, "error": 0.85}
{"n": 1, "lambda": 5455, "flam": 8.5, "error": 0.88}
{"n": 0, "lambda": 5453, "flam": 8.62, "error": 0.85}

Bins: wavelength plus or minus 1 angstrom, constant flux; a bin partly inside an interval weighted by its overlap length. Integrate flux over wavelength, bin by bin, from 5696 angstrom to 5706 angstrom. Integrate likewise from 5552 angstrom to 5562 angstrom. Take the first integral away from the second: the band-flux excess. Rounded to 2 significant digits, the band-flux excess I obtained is -1.5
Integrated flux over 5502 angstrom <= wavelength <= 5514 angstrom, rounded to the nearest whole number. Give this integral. 101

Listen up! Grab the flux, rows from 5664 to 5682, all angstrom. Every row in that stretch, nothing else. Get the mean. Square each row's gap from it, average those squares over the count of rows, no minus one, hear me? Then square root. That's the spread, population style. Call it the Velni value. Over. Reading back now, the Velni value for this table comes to 0.57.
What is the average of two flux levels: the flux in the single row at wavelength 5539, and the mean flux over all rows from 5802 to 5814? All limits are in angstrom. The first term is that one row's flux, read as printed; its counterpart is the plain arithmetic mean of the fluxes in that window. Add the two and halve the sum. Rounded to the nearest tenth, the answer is 9.5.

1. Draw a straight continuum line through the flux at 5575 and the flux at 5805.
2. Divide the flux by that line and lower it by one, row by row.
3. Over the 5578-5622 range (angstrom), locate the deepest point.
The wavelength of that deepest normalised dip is 5589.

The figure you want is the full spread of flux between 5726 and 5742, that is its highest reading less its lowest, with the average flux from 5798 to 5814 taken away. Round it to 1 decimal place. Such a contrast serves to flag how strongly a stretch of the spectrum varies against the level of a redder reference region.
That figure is -8.0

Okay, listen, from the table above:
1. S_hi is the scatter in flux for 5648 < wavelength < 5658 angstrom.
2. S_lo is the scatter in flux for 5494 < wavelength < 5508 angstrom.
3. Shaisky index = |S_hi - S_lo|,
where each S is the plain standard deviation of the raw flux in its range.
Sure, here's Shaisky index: 0.6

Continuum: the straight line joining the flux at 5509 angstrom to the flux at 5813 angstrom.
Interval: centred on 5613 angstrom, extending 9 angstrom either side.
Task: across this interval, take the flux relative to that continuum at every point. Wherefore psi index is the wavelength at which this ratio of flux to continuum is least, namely 5621 angstrom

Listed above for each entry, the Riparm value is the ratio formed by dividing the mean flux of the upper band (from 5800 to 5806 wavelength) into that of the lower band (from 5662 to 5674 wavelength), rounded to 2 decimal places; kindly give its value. 1.00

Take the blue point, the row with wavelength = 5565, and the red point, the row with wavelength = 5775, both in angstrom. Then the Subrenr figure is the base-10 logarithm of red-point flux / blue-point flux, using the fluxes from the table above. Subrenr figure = 0.10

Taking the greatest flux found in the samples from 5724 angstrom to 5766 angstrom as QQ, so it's 11.9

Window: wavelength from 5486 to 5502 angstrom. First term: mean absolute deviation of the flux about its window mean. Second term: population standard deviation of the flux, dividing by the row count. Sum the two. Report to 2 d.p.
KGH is 1.45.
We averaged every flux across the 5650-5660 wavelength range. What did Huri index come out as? 9.49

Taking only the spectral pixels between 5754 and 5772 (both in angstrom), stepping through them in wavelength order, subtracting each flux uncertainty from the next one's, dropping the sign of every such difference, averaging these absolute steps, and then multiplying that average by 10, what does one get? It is 1.2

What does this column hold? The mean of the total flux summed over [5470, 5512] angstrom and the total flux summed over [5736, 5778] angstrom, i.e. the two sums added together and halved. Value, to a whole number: 198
